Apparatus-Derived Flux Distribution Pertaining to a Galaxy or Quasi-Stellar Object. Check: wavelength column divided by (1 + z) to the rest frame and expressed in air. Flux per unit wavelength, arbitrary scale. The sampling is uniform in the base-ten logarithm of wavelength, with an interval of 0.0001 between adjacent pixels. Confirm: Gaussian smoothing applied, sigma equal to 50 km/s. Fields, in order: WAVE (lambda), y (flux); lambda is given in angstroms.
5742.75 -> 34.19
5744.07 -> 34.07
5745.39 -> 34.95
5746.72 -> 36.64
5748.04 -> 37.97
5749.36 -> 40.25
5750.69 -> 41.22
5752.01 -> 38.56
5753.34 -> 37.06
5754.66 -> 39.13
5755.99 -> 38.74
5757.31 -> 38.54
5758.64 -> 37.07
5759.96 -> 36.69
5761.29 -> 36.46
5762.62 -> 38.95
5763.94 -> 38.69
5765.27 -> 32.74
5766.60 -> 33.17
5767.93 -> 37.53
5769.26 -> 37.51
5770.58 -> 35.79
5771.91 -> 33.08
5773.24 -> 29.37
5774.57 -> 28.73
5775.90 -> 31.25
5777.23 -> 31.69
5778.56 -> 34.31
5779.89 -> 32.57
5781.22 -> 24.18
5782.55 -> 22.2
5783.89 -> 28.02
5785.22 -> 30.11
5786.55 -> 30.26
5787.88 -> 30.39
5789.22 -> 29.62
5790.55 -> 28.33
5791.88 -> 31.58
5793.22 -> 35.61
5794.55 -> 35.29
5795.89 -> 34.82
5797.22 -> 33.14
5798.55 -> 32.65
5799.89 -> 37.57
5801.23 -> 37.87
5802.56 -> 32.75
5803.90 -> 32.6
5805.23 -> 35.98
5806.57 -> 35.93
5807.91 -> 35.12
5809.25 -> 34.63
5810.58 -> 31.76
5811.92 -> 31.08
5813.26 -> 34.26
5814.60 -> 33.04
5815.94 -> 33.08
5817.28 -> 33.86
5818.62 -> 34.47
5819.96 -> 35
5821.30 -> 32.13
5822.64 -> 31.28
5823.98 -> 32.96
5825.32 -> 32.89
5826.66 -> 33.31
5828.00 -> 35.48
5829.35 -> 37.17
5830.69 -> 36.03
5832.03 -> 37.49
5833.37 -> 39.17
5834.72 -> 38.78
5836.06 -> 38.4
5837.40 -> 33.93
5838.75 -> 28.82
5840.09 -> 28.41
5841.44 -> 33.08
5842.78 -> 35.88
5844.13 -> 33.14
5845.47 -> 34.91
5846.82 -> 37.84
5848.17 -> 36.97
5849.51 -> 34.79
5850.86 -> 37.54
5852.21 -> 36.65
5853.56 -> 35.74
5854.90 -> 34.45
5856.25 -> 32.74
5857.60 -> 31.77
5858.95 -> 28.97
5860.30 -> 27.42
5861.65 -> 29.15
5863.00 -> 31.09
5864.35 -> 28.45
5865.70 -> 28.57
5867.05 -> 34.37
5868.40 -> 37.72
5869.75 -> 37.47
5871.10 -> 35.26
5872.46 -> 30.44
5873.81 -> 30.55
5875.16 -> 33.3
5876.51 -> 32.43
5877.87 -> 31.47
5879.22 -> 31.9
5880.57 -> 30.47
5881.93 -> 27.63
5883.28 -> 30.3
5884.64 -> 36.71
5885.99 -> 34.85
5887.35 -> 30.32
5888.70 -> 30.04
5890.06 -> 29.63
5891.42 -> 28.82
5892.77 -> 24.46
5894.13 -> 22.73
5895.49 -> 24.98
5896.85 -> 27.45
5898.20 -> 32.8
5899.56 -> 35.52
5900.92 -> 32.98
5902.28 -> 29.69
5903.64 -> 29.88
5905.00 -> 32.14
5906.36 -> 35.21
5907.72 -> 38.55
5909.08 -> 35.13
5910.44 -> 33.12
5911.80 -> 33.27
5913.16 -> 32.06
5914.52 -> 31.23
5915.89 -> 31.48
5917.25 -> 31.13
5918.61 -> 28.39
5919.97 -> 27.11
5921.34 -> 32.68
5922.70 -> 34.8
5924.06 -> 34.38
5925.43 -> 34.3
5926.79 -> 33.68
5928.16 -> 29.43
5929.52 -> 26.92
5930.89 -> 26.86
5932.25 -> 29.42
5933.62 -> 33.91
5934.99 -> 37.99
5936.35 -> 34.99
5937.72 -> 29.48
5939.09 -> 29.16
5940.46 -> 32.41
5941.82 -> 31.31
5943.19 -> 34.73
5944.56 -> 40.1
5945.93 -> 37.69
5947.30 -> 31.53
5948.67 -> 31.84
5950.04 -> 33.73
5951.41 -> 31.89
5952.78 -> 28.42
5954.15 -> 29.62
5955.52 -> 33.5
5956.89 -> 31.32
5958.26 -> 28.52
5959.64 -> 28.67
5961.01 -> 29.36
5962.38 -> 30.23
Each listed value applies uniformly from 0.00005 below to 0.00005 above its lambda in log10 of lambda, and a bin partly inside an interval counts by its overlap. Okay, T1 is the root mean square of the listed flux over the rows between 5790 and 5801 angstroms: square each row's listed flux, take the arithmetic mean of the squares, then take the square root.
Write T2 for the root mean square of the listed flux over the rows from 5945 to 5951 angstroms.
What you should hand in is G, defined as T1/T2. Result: 1.00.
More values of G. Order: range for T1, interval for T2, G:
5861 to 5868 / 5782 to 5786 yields 1.13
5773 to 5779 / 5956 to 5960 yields 1.05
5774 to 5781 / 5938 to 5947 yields 0.92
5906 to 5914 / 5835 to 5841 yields 1.06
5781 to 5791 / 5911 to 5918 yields 0.88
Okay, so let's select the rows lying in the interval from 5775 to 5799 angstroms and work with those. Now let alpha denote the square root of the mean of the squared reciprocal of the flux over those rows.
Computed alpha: 0.0331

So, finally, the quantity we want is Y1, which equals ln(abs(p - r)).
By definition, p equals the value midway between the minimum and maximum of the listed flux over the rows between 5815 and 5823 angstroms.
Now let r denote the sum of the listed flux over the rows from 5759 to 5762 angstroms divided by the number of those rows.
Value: 1.2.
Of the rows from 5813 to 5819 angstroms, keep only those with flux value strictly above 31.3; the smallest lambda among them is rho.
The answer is 5813.26 angstroms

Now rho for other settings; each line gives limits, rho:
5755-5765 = 5755.99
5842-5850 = 5842.78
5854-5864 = 5854.90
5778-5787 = 5778.56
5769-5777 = 5769.26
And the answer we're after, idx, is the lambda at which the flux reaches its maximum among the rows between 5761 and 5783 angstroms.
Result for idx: 5762.62 angstroms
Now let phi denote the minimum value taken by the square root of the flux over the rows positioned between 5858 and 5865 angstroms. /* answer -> 5.2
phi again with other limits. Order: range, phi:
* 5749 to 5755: 6.1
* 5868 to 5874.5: 5.5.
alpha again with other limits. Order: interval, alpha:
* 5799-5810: 0.0284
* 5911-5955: 0.0316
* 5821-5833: 0.0293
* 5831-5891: 0.0306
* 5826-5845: 0.0290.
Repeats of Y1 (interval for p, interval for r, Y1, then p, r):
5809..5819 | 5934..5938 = 0.3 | 32.9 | 34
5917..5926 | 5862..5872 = 0.8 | 31.0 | 33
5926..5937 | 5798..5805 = 0.8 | 32.4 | 35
